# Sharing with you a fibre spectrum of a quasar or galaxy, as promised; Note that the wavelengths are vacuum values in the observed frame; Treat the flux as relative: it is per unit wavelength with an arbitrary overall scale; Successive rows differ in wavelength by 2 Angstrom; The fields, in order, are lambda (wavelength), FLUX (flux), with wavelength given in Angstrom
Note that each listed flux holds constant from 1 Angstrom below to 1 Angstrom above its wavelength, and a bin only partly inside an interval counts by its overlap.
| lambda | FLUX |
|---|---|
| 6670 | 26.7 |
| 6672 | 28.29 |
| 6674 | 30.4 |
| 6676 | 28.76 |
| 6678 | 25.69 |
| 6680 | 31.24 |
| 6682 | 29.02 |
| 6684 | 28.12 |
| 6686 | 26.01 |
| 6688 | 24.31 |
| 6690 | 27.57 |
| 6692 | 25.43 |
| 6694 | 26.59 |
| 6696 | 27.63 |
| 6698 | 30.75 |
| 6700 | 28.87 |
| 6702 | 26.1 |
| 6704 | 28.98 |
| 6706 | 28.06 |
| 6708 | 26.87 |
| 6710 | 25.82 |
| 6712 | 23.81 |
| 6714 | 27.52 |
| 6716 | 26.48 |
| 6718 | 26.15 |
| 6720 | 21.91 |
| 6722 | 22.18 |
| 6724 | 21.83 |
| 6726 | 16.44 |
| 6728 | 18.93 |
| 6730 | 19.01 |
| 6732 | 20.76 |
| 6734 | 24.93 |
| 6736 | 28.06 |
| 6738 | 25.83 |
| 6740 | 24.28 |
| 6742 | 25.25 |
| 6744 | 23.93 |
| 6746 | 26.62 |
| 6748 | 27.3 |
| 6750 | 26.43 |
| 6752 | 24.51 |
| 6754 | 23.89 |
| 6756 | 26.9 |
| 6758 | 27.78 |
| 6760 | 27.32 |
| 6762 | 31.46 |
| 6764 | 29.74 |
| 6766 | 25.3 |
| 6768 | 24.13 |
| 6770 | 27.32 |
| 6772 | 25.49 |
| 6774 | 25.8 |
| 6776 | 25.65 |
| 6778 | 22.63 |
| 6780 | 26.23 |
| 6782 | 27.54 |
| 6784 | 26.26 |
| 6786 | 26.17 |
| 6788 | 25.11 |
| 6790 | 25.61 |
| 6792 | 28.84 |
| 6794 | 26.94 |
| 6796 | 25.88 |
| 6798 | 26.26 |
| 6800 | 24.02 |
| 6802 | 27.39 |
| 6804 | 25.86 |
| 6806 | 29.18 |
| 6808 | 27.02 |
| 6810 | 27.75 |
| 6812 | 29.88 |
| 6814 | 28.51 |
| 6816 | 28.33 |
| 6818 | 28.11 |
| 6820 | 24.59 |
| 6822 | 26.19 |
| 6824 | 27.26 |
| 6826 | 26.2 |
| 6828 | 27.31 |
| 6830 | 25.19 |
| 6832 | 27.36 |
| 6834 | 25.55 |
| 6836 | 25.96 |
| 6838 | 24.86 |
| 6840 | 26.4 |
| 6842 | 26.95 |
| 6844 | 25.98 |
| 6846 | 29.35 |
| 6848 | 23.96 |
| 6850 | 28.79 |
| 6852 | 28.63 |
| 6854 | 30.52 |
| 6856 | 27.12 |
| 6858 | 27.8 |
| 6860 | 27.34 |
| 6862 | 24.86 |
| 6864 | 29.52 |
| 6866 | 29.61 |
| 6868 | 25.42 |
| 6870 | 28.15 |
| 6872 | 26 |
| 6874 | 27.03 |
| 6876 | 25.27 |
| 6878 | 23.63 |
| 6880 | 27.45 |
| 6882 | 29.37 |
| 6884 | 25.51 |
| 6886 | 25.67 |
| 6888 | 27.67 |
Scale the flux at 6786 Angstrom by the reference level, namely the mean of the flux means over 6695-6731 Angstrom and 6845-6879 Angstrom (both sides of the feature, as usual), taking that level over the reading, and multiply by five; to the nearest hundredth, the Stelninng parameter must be 4.98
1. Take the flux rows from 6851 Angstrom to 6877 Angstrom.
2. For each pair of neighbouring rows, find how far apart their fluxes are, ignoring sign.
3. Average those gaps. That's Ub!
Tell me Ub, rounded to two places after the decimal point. 2.13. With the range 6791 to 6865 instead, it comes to 1.86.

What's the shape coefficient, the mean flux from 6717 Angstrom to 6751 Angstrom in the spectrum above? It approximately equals 23.5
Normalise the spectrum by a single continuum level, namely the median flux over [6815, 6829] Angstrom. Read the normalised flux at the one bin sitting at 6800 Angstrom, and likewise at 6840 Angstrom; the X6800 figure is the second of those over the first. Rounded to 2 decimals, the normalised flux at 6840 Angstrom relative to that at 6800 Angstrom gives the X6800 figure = 1.10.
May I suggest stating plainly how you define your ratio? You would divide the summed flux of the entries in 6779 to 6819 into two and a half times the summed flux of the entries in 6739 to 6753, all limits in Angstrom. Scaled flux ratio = 0.8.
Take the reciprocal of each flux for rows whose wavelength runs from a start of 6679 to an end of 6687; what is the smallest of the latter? 0.0320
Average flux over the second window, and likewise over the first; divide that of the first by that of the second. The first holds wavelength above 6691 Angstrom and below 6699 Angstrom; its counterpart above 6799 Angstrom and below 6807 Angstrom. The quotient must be 1.04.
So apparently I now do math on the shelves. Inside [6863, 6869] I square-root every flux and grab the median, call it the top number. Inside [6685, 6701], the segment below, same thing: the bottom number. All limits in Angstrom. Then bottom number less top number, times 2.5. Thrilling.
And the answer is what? -0.6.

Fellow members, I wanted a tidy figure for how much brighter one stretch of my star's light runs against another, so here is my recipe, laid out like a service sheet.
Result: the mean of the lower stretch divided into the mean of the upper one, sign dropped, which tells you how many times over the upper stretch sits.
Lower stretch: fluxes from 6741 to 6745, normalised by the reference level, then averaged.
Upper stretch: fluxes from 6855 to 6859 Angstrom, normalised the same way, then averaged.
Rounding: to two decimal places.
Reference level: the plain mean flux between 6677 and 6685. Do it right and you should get 1.12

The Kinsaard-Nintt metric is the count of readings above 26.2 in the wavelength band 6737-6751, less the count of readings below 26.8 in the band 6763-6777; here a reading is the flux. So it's -2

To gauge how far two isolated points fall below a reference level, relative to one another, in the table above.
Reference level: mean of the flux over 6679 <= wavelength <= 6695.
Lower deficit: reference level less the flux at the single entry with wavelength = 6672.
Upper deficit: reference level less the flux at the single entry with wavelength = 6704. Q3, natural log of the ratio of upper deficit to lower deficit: 0.5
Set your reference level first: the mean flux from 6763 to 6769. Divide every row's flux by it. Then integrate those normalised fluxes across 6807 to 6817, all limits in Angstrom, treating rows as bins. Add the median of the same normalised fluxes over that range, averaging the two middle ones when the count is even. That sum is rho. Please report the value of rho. 11.8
